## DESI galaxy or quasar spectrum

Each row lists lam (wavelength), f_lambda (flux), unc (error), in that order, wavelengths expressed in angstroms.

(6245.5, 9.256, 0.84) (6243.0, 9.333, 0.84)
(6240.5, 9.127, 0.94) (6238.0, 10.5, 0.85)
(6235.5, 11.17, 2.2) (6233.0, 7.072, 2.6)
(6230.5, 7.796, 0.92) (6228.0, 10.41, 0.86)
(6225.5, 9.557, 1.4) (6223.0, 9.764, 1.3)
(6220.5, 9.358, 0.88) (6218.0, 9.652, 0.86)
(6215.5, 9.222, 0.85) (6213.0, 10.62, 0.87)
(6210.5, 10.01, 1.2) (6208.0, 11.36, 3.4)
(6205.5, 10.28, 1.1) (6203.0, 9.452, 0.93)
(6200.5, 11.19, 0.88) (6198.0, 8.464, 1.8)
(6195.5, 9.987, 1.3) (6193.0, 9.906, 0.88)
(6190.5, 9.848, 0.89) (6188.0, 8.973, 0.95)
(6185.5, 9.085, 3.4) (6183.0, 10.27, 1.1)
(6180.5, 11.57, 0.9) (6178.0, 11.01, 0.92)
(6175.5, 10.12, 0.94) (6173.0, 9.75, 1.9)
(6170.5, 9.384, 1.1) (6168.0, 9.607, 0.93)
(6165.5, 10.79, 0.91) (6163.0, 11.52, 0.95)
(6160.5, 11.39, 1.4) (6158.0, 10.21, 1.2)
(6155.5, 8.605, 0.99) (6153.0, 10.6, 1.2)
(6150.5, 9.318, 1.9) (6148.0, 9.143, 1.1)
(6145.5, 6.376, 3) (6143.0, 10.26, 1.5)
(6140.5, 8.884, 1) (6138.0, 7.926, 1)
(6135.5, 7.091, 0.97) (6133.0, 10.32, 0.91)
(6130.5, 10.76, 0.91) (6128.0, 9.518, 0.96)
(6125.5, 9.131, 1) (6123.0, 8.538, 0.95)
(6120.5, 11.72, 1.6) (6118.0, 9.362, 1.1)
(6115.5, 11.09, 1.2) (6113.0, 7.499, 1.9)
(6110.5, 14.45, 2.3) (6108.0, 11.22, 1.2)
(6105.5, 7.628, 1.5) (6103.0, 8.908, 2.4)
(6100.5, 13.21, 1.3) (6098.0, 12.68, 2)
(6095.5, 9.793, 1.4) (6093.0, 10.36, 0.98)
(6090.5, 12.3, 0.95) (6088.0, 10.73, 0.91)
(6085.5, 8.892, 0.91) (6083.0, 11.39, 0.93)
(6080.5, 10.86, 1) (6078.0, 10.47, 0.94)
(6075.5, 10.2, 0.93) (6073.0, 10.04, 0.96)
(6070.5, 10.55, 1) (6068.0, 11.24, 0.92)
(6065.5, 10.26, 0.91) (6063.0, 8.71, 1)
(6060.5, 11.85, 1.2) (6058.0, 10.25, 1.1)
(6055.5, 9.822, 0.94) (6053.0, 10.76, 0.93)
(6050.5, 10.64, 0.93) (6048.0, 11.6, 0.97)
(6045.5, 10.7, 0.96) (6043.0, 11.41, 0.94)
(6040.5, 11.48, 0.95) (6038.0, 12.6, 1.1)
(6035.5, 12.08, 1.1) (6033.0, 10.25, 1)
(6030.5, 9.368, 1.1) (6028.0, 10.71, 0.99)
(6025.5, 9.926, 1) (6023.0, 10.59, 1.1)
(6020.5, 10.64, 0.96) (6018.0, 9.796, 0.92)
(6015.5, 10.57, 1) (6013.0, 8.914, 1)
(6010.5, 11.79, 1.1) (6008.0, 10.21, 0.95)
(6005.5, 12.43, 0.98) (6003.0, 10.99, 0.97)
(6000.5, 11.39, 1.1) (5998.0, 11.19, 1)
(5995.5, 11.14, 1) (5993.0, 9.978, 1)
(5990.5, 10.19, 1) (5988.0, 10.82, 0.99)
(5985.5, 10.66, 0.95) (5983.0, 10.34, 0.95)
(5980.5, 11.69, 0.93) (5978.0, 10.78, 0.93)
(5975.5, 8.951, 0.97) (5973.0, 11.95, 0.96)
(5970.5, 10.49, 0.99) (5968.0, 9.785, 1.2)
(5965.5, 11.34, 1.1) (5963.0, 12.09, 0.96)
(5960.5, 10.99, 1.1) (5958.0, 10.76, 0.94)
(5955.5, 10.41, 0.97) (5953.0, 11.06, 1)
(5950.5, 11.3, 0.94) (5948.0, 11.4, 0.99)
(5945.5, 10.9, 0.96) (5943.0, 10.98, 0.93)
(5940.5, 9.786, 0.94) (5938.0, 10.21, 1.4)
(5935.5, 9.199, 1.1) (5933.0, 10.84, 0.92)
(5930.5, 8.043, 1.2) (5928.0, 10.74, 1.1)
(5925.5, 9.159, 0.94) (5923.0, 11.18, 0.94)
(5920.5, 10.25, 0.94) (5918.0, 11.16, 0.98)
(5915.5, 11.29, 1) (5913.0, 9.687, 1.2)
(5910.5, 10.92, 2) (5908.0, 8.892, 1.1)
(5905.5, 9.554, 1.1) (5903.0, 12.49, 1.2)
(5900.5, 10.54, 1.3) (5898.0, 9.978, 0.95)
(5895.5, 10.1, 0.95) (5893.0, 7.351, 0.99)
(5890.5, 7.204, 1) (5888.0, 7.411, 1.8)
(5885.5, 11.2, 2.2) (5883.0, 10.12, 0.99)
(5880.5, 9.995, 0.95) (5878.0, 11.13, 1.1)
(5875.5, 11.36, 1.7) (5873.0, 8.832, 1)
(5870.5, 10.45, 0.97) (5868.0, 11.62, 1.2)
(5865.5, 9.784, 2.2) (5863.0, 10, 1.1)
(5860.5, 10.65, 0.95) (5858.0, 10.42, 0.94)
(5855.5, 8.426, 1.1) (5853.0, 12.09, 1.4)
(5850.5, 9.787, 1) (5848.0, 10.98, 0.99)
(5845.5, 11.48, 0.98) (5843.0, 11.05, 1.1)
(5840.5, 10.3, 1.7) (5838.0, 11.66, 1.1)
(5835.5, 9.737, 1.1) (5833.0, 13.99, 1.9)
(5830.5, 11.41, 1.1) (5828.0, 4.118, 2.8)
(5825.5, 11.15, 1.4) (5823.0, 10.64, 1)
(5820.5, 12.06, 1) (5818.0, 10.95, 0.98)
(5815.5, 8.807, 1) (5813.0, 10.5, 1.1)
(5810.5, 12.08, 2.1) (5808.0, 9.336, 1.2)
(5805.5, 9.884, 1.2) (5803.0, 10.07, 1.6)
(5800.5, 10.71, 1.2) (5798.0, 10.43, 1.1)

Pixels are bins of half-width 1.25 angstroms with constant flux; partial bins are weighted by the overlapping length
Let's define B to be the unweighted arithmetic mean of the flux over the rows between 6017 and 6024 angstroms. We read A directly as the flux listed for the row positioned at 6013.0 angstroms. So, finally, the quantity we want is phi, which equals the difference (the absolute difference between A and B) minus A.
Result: -7.5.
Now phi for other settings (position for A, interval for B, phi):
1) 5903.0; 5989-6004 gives -10.8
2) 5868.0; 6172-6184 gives -10.5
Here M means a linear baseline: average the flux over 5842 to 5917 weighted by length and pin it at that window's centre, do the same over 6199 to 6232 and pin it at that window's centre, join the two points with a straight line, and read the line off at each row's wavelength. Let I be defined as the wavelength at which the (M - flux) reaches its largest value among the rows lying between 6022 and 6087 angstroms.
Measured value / 6063.0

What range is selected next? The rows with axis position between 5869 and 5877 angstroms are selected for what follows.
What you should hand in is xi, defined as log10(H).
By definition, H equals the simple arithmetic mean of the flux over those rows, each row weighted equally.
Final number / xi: 1.01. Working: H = 10.2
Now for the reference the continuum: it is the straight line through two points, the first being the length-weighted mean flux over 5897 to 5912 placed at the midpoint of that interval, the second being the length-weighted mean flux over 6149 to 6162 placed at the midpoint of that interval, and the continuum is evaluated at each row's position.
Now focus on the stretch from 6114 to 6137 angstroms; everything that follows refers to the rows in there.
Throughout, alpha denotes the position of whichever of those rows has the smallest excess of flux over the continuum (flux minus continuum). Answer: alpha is 6135.5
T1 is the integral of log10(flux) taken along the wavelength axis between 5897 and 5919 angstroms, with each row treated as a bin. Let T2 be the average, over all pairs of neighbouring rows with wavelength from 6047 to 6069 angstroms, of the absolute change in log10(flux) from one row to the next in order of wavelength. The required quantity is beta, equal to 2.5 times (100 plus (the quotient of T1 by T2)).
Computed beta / 1349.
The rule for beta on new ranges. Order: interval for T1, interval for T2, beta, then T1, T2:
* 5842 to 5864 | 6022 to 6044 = 1793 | 22.5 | 0.036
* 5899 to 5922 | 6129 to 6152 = 908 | 23.5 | 0.089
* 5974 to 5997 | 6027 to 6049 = 1854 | 23.5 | 0.037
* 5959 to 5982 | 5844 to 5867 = 1293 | 23.8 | 0.057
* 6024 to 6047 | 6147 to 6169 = 1575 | 23.9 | 0.045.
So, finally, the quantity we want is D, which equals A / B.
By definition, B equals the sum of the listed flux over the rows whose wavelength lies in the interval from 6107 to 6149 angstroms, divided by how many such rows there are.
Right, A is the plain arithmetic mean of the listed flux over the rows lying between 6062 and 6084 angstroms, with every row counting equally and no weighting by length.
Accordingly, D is 1.08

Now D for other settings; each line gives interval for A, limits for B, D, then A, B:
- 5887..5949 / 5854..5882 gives 0.97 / 9.97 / 10.2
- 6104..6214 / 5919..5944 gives 0.98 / 9.87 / 10.0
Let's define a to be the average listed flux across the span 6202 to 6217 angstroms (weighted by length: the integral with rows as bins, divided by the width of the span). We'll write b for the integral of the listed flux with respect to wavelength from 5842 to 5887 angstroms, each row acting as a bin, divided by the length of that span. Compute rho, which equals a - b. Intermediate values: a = 10.2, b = 10.5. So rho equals -0.3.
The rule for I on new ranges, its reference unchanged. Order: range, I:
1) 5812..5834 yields 5828.0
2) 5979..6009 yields 5993.0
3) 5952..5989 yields 5975.5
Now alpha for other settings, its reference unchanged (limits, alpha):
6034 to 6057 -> 6055.5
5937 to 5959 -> 5940.5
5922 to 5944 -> 5930.5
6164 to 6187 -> 6185.5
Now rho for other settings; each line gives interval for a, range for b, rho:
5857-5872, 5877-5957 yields 0.3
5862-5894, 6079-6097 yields -0.9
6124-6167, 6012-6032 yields -0.6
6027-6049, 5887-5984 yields 0.8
